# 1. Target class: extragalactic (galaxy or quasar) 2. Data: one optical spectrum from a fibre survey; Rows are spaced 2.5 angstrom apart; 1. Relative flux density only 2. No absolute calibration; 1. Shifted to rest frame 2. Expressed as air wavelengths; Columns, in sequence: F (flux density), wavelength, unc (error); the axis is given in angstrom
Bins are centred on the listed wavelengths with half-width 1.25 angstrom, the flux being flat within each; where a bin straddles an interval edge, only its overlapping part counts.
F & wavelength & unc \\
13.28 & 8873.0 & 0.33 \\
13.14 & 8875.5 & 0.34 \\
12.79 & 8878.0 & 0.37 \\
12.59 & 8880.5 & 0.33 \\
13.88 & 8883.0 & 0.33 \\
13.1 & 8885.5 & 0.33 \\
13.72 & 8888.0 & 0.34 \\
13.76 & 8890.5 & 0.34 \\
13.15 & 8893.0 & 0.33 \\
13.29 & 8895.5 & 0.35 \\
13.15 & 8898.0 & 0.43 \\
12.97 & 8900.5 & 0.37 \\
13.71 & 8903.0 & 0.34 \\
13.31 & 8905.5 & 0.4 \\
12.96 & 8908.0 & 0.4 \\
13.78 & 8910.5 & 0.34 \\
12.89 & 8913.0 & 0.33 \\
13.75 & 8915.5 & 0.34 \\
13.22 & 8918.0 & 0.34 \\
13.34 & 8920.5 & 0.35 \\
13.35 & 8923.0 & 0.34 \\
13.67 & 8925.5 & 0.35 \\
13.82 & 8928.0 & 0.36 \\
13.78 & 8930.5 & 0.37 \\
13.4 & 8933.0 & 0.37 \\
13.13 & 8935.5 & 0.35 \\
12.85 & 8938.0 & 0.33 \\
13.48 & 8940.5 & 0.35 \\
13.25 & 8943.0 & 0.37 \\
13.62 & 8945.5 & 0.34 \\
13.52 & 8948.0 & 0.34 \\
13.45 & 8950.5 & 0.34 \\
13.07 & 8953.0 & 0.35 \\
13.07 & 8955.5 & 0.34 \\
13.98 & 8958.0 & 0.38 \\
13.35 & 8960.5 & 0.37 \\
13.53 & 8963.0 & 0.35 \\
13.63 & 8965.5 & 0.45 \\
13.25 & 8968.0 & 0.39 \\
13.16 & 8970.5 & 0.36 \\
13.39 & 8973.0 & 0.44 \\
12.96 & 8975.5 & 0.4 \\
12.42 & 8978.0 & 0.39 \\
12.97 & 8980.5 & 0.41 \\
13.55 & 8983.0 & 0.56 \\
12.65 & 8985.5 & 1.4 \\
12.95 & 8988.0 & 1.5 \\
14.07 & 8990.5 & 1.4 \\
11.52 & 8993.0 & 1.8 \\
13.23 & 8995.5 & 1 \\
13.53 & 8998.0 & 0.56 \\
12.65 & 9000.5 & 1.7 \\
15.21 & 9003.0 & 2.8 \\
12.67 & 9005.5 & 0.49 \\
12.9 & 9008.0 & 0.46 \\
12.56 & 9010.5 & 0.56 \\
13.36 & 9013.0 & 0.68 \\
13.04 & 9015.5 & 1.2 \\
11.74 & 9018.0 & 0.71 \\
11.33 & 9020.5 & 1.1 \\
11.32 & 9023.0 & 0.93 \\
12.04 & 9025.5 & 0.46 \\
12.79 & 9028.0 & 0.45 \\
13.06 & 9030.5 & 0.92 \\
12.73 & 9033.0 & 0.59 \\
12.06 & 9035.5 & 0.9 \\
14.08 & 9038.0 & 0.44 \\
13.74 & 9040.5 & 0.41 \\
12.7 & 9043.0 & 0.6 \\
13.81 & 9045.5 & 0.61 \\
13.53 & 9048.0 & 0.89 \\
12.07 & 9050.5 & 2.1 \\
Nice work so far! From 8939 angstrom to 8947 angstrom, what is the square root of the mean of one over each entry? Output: 0.273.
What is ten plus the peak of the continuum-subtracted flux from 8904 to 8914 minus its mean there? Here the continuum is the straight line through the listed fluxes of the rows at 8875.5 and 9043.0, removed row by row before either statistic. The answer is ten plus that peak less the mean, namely 10.5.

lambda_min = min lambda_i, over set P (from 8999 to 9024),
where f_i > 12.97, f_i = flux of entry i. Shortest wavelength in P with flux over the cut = 9003.0 angstrom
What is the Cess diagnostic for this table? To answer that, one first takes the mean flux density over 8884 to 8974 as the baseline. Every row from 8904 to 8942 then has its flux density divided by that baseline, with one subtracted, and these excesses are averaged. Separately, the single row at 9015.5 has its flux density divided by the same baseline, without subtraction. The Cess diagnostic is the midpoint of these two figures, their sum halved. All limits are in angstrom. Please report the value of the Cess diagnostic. 0.487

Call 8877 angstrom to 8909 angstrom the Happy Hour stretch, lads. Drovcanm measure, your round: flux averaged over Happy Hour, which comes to 13.3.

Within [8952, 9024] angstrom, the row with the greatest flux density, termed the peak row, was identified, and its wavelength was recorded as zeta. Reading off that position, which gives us 9003.0 angstrom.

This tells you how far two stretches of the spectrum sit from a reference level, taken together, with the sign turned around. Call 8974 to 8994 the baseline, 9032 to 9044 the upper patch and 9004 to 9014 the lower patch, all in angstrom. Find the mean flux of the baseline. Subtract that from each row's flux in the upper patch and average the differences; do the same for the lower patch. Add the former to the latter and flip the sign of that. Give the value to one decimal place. -0.2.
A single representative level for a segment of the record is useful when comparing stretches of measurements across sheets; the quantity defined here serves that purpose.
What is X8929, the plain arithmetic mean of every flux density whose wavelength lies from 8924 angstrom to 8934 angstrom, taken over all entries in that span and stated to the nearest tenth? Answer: 13.7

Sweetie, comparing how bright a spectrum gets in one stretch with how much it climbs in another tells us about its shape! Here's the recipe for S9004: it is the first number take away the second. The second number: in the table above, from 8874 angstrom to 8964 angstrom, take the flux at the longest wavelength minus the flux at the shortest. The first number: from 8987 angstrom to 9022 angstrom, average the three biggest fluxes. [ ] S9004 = 13.9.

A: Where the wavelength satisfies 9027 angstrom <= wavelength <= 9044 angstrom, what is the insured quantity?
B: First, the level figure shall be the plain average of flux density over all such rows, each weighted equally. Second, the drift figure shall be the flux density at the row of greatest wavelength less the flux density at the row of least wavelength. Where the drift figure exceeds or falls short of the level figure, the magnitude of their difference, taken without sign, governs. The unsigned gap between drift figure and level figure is 13.1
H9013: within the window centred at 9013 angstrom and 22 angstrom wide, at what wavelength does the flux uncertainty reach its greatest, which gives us 9003.0 angstrom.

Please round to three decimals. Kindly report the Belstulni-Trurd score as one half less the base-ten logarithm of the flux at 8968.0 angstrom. -0.622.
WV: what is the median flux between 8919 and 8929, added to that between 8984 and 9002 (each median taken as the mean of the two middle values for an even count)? 26.5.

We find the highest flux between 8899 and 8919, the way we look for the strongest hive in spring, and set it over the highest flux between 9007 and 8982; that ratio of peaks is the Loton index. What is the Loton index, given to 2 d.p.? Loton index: 0.91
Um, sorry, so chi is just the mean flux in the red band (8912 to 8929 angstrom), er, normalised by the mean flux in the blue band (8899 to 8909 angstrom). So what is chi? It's 1.01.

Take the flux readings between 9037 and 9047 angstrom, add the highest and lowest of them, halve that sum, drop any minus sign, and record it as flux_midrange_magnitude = 13.4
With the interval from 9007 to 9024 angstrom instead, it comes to 12.3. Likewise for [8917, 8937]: 13.5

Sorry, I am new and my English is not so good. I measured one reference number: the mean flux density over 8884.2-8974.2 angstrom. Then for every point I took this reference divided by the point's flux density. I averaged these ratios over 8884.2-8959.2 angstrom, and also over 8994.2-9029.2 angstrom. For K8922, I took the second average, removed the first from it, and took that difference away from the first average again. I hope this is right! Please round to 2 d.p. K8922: 0.94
